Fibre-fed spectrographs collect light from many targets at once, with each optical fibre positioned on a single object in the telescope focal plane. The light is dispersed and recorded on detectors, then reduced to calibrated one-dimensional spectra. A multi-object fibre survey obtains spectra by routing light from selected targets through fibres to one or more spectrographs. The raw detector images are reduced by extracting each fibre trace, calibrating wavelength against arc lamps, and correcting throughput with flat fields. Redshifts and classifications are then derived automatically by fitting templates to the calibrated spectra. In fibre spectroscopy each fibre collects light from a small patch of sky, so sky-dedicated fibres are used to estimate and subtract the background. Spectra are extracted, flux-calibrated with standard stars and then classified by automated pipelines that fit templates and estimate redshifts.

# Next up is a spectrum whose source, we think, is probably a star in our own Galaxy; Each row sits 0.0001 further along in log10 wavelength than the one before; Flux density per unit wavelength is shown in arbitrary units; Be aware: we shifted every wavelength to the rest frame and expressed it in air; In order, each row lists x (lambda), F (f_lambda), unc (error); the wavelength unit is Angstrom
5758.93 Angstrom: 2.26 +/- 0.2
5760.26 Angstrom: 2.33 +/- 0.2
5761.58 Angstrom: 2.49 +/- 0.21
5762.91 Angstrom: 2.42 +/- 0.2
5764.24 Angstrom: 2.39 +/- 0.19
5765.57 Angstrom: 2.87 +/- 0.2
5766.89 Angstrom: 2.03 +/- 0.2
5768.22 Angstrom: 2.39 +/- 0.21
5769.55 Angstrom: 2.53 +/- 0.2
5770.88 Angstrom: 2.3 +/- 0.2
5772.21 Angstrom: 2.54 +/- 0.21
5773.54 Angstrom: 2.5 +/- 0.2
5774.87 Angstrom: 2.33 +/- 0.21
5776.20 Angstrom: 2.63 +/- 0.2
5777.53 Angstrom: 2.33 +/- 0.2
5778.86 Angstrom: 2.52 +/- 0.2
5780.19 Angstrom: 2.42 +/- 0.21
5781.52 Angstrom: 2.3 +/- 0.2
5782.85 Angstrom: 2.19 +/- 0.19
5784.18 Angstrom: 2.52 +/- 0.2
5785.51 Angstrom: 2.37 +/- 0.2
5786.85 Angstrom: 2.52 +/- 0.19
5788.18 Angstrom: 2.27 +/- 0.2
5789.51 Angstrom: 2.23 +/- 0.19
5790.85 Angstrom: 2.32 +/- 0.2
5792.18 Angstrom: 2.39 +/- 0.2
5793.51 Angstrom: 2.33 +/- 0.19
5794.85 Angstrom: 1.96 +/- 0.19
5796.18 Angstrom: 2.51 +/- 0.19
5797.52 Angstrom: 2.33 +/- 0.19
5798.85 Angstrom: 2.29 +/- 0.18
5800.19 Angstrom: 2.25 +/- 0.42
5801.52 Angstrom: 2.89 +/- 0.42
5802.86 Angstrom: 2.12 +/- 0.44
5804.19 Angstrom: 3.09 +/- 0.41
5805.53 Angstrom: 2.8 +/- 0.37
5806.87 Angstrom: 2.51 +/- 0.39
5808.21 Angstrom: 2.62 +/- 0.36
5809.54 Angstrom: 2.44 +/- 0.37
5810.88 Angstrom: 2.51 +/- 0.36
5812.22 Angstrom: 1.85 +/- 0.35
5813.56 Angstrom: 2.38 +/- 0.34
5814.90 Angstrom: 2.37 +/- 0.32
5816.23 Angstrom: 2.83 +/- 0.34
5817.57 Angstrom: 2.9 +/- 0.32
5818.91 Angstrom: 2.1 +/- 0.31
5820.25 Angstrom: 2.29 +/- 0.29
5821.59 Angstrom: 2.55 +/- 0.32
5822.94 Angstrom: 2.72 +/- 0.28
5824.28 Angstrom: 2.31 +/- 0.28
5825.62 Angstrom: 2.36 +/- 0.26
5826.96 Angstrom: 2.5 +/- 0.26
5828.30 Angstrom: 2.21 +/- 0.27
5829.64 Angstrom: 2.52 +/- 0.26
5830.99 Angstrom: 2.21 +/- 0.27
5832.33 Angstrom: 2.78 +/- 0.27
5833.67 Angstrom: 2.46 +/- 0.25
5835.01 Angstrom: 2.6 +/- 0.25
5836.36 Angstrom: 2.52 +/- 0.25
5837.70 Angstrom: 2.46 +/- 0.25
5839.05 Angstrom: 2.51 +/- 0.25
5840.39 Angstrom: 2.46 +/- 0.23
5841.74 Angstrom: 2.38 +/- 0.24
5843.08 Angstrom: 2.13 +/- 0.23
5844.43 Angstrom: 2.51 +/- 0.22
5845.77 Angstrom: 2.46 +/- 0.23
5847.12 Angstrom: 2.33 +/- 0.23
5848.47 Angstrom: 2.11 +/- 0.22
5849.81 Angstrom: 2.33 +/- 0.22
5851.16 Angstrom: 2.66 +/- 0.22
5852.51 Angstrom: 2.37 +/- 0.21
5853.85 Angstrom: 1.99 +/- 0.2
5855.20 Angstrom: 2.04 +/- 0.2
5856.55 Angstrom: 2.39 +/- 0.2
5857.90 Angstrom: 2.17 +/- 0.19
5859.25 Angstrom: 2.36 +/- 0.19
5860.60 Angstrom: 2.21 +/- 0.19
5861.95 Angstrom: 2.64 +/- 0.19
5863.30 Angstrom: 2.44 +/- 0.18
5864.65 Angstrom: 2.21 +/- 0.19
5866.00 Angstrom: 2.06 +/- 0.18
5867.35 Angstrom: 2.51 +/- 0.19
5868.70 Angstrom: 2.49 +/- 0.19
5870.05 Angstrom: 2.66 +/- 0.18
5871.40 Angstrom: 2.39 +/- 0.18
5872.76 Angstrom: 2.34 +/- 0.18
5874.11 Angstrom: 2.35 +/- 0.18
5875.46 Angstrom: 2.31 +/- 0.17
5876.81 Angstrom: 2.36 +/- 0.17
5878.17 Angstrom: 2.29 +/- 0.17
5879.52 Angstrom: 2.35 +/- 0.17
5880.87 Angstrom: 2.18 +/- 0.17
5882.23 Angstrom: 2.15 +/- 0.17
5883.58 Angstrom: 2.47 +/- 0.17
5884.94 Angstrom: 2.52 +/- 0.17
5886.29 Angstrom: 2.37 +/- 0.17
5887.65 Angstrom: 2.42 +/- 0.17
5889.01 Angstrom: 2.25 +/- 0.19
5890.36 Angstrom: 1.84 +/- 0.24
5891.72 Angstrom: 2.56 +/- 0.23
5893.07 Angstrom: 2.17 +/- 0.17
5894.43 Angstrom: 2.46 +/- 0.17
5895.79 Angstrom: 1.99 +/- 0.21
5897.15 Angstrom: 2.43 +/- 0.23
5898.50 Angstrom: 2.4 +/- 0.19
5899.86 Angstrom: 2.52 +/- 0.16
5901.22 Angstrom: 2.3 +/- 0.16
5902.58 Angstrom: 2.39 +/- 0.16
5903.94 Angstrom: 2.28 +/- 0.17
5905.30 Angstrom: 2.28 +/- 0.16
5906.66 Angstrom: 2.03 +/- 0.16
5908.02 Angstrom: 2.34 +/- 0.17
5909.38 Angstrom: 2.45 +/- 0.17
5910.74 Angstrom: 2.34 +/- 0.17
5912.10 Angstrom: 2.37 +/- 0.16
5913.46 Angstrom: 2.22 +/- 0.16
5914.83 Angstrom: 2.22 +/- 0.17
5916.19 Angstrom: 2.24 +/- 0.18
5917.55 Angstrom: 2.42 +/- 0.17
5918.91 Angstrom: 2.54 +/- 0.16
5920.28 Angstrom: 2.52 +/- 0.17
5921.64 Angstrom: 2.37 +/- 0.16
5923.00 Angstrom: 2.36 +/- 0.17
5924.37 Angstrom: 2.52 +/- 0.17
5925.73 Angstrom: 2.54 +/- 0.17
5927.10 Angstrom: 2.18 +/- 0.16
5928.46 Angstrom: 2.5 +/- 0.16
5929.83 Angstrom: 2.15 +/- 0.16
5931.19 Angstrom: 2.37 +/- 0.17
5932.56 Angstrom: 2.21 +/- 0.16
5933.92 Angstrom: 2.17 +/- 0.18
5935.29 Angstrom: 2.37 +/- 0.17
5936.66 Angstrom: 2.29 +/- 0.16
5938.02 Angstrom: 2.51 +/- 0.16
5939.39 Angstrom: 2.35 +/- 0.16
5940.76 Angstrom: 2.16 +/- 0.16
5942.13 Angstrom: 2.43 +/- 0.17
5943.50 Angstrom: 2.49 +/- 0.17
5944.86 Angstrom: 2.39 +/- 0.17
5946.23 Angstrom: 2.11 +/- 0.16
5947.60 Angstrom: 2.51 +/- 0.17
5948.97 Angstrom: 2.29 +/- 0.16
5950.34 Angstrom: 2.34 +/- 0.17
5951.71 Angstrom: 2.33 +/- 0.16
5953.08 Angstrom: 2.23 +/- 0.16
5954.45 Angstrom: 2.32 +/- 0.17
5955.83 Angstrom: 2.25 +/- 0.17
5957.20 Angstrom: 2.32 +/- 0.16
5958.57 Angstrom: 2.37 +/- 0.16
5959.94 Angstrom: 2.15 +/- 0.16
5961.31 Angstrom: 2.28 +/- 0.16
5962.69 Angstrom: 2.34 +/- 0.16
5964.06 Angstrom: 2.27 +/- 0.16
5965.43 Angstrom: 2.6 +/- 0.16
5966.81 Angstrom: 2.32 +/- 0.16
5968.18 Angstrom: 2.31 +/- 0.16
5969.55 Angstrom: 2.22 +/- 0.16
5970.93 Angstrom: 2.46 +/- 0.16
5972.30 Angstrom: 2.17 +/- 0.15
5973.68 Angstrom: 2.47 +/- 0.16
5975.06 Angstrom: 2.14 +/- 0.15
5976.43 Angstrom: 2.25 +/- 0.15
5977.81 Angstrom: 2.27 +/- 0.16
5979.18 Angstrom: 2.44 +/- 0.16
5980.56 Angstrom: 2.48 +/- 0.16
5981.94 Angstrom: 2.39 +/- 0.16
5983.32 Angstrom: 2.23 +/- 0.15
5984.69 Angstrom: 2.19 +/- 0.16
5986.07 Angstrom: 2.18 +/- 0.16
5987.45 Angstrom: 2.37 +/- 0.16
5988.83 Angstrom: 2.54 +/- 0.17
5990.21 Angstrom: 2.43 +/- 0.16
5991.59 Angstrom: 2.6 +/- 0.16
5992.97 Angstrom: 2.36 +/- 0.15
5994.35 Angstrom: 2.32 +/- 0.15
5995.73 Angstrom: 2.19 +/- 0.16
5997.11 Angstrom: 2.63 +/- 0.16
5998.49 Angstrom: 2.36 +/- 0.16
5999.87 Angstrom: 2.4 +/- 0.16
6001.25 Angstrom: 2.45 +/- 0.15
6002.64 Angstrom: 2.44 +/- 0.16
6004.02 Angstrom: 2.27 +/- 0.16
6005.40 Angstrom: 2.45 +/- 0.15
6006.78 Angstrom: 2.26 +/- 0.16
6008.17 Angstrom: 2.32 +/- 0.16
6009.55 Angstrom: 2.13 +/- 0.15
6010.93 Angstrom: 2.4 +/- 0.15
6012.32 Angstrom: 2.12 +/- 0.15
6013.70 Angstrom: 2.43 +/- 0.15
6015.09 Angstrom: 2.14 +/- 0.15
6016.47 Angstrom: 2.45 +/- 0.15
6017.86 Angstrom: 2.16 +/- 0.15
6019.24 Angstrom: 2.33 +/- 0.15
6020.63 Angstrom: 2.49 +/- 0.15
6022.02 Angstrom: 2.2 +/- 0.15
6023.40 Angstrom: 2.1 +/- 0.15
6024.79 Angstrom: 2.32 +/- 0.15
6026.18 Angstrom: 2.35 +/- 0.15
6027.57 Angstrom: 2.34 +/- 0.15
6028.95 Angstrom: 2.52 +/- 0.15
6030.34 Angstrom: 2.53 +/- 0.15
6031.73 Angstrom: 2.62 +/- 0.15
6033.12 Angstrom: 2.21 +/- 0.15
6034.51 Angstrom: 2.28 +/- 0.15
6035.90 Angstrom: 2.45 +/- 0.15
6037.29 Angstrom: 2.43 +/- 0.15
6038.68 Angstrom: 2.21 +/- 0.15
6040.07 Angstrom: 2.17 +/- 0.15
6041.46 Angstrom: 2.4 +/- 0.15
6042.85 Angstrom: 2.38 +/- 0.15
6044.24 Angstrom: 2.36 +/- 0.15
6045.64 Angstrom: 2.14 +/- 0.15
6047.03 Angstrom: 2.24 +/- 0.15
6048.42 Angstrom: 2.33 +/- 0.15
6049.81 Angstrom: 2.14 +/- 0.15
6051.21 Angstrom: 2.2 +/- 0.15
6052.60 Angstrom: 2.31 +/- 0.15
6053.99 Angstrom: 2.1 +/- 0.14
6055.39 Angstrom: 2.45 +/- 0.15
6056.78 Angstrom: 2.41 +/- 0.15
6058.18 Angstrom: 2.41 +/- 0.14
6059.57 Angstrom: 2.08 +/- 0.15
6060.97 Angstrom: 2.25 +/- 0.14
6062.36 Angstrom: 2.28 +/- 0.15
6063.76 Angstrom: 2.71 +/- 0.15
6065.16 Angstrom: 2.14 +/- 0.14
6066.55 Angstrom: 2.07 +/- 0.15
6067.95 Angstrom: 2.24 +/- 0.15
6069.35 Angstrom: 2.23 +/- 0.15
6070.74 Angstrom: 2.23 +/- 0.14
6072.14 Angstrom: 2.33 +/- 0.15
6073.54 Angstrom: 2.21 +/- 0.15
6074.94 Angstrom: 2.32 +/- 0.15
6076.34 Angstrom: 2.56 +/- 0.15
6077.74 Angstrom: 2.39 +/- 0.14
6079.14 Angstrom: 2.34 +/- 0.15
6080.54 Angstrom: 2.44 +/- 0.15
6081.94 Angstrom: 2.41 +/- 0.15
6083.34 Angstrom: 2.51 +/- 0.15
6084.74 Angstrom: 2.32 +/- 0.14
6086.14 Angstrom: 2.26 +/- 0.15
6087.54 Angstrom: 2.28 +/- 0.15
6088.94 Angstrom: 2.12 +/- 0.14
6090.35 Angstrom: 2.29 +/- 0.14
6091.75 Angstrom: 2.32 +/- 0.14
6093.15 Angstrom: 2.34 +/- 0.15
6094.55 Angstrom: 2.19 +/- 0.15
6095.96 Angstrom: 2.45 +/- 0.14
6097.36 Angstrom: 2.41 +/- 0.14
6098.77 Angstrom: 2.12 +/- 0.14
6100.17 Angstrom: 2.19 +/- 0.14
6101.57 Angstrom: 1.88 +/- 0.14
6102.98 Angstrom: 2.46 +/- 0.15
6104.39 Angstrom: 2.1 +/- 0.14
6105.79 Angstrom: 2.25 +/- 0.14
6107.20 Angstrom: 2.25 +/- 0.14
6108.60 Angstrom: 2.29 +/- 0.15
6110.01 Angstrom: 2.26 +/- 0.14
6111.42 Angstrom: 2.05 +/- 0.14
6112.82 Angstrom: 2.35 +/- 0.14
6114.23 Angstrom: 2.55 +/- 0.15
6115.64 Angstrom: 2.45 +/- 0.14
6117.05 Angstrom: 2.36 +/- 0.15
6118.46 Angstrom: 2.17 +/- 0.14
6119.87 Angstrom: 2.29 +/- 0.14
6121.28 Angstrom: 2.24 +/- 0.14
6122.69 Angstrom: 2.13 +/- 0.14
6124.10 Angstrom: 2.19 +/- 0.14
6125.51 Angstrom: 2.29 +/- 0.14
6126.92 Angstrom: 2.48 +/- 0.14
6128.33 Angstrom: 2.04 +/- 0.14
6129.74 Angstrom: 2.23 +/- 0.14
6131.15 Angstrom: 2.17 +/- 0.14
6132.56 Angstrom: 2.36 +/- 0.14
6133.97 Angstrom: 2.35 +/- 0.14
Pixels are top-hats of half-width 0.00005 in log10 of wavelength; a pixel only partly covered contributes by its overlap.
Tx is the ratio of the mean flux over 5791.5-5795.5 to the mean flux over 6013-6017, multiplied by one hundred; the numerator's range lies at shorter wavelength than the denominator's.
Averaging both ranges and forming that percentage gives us 95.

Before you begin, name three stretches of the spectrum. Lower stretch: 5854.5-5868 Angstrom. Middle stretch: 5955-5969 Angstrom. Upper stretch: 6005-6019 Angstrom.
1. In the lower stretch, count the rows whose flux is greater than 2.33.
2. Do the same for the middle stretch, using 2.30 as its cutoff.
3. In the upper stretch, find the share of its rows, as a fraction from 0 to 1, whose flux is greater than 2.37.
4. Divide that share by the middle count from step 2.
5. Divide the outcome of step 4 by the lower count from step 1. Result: 0.0133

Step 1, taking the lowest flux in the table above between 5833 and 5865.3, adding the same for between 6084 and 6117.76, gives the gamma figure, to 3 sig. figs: 3.87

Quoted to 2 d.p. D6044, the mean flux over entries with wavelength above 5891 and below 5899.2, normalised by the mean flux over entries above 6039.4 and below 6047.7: 1.02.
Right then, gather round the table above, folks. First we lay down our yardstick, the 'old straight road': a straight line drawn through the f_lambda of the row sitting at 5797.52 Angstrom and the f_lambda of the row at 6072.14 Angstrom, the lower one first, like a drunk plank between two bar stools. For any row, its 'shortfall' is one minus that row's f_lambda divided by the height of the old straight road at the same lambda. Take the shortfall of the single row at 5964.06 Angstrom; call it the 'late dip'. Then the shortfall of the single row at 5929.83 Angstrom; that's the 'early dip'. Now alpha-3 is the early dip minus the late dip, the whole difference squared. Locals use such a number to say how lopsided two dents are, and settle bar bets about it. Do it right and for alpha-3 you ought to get 0.003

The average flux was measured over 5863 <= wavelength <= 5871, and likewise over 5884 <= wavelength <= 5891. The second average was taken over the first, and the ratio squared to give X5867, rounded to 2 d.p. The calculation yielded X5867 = 0.91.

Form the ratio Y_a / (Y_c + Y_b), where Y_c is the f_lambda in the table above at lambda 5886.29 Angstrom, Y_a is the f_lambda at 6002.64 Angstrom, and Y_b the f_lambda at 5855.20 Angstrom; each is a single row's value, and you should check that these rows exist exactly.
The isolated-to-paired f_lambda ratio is 0.55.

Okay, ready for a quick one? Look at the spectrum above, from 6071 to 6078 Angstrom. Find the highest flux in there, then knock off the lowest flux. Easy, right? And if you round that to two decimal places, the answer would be 0.35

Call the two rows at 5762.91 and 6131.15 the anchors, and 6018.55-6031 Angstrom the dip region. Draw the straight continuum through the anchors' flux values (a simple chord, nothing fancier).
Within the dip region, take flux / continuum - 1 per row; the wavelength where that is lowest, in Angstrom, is 6023.40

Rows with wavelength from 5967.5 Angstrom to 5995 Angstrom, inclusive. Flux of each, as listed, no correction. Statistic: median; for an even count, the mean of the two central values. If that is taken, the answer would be 2.34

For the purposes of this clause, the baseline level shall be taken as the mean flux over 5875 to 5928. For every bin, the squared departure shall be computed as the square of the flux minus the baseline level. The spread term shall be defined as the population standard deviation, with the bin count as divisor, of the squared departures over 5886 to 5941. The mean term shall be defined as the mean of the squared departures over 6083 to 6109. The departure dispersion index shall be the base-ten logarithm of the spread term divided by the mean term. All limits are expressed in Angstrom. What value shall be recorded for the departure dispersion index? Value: 0.2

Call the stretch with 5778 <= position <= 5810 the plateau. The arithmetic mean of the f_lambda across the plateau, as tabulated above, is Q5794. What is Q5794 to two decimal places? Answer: 2.42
